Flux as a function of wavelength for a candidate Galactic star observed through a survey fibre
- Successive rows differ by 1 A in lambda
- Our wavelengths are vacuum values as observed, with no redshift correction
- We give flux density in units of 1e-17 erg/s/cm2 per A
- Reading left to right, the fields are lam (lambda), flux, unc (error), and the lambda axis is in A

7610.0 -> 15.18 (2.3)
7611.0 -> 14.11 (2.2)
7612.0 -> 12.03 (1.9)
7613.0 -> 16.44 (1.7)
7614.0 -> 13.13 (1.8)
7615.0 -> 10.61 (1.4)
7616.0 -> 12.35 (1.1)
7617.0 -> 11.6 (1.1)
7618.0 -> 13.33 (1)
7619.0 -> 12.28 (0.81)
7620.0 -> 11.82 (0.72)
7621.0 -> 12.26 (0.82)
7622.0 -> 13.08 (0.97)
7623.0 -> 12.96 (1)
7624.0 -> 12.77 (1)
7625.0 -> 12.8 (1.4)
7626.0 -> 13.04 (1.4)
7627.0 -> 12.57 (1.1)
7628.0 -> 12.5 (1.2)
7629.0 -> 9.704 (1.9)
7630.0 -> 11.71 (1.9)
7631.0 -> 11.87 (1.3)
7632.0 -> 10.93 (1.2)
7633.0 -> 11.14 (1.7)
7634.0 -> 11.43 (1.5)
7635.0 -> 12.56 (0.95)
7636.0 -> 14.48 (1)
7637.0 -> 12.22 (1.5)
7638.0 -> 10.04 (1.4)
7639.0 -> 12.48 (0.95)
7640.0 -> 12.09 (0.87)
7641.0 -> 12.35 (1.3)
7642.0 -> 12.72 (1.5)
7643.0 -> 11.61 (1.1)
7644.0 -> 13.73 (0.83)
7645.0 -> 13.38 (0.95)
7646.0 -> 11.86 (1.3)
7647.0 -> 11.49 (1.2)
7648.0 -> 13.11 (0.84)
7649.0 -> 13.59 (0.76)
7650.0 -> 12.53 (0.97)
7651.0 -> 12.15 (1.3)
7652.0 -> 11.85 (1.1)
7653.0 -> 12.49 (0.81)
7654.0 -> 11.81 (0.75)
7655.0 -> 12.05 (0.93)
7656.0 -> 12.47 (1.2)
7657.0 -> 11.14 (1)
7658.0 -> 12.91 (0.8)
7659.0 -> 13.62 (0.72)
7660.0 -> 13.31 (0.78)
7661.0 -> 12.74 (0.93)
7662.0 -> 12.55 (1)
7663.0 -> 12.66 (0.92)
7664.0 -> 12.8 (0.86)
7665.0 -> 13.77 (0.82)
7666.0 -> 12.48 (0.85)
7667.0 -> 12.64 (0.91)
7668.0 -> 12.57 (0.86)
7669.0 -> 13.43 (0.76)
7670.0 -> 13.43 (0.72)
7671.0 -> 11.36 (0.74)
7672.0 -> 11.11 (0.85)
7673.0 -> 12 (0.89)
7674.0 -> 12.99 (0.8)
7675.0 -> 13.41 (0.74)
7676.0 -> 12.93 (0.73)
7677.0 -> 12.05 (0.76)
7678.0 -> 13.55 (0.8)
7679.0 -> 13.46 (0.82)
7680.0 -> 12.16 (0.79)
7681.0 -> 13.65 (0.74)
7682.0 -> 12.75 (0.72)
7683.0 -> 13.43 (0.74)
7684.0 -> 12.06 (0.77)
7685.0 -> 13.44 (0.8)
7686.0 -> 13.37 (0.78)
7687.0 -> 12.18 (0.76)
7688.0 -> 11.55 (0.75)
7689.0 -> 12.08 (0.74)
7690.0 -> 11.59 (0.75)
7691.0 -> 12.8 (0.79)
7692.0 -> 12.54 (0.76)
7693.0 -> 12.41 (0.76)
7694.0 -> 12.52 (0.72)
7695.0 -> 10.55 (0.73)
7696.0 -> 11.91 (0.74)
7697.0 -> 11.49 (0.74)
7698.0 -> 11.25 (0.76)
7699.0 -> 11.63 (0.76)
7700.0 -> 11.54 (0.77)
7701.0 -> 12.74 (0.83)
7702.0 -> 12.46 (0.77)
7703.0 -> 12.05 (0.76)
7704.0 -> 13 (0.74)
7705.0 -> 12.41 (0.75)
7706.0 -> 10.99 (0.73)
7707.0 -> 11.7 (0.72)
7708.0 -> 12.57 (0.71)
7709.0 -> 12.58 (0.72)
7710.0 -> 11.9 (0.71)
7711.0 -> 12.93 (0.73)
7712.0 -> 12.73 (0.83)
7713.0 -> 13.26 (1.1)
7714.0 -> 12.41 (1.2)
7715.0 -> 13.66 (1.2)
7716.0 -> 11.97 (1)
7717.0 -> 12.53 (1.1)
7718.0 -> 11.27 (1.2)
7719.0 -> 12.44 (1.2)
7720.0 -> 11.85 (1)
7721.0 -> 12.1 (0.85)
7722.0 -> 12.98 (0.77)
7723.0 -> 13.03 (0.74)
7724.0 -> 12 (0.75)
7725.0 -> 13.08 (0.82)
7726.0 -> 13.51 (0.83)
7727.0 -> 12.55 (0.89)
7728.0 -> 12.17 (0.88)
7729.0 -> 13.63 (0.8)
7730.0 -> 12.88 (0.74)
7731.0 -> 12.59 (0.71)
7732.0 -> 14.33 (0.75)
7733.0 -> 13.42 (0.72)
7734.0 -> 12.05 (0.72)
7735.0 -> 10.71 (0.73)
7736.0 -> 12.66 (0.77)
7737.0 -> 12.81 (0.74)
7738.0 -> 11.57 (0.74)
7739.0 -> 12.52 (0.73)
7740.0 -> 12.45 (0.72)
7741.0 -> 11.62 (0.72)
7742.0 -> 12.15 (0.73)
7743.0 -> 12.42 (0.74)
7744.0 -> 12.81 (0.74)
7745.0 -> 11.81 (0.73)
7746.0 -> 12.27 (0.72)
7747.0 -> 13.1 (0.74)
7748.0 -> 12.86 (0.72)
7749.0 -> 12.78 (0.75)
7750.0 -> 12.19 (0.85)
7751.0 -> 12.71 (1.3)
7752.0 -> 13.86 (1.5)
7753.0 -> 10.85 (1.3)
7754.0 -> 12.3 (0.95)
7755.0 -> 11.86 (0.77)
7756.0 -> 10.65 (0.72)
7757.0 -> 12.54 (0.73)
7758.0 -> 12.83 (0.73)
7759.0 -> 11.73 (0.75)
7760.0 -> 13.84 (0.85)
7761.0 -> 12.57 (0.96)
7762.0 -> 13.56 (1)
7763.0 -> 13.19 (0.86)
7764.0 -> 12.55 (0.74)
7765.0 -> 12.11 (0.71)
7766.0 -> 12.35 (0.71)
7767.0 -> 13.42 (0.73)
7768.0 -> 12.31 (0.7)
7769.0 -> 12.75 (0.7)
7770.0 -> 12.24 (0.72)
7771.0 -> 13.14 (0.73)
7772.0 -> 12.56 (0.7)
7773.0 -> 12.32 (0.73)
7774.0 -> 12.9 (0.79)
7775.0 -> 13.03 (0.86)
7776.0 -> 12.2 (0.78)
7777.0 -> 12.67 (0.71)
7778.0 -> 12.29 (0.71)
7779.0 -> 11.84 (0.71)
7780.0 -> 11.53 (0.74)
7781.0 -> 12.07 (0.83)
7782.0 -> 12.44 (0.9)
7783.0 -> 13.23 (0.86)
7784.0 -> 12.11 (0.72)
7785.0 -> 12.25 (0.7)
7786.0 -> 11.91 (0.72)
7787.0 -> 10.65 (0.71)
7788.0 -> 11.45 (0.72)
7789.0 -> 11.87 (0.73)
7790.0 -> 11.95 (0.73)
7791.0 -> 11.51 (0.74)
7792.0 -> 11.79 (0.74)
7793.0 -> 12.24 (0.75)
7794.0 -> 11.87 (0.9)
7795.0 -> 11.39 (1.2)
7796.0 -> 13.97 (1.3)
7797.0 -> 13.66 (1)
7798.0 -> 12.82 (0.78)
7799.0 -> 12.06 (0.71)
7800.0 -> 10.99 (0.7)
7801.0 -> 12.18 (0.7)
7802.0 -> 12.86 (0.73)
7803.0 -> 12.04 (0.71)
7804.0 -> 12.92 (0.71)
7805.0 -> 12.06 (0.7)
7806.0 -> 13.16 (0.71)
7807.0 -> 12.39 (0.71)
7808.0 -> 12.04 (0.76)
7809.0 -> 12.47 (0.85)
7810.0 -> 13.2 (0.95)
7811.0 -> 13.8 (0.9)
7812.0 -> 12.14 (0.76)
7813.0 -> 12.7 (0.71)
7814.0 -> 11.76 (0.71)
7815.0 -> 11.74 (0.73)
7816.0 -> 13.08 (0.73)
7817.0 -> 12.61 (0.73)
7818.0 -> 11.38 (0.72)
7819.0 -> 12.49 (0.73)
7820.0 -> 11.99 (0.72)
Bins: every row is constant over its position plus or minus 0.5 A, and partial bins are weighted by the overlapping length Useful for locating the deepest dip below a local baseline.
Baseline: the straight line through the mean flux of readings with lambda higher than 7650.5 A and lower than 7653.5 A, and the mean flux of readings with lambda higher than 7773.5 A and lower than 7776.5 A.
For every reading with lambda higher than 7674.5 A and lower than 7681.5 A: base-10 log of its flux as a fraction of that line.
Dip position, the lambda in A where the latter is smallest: 7677.0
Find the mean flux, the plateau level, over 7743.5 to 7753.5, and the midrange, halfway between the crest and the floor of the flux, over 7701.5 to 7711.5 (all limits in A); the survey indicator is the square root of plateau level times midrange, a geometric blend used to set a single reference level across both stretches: 12.3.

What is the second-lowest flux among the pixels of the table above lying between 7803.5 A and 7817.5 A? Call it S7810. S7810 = 11.76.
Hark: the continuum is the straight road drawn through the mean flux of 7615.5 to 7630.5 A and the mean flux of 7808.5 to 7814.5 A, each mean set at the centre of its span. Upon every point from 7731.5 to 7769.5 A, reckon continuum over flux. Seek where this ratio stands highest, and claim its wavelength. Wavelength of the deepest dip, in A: 7756.0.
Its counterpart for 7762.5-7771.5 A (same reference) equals 7765.0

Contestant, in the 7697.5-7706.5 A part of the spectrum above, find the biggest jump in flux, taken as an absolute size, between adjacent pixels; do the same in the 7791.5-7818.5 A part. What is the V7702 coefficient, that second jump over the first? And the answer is 1.8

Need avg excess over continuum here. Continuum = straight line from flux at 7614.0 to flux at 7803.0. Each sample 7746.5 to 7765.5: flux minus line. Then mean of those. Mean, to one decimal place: 0.2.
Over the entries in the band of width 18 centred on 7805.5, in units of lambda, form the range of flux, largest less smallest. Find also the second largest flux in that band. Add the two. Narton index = 16.5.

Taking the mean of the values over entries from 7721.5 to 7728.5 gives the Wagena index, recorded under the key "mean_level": 12.8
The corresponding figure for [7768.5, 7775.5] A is 12.7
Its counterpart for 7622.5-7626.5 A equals 12.9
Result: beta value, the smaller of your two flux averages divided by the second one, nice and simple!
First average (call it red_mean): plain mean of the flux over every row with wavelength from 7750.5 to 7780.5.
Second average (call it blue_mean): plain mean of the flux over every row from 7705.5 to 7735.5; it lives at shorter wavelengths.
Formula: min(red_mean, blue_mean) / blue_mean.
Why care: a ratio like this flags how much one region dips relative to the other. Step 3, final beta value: 1.00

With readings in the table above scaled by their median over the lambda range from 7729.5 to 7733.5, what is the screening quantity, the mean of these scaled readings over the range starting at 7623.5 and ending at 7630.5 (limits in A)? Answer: 0.924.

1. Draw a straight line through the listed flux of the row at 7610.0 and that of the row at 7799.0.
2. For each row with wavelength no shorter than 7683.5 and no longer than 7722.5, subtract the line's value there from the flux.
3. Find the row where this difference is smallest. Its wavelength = 7695.0 A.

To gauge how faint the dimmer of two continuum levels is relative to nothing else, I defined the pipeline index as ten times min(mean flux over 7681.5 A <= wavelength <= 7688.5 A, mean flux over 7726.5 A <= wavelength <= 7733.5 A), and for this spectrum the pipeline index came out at 127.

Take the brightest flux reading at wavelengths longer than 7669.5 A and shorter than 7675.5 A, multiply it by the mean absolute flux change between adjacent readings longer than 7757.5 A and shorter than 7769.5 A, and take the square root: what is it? 3.46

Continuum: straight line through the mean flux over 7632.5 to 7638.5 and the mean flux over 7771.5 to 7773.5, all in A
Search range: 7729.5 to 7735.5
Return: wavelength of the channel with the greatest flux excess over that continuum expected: 7732.0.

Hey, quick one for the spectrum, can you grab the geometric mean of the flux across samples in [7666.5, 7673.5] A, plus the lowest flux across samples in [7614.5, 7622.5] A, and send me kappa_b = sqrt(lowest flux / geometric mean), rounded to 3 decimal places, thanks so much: 0.928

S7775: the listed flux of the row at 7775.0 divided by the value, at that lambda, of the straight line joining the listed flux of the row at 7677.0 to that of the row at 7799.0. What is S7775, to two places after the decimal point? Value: 1.08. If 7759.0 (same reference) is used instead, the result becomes 0.97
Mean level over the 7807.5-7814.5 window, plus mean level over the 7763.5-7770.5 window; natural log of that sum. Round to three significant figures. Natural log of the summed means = 3.22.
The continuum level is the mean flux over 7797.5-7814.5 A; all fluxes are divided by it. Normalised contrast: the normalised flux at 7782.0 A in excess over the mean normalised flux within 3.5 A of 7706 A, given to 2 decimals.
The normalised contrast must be 0.02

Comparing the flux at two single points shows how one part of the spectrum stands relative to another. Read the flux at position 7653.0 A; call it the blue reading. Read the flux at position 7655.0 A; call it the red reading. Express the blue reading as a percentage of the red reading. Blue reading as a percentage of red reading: 103.7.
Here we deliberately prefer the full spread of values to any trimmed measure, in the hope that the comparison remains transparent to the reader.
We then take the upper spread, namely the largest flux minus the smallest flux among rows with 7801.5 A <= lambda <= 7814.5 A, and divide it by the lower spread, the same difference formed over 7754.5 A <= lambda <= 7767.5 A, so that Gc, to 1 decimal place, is 0.6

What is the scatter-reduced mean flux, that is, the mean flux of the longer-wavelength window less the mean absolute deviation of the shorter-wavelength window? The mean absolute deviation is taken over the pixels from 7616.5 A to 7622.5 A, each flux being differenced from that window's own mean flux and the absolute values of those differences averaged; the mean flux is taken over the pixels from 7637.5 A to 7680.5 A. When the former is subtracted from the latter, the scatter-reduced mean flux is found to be 12.0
